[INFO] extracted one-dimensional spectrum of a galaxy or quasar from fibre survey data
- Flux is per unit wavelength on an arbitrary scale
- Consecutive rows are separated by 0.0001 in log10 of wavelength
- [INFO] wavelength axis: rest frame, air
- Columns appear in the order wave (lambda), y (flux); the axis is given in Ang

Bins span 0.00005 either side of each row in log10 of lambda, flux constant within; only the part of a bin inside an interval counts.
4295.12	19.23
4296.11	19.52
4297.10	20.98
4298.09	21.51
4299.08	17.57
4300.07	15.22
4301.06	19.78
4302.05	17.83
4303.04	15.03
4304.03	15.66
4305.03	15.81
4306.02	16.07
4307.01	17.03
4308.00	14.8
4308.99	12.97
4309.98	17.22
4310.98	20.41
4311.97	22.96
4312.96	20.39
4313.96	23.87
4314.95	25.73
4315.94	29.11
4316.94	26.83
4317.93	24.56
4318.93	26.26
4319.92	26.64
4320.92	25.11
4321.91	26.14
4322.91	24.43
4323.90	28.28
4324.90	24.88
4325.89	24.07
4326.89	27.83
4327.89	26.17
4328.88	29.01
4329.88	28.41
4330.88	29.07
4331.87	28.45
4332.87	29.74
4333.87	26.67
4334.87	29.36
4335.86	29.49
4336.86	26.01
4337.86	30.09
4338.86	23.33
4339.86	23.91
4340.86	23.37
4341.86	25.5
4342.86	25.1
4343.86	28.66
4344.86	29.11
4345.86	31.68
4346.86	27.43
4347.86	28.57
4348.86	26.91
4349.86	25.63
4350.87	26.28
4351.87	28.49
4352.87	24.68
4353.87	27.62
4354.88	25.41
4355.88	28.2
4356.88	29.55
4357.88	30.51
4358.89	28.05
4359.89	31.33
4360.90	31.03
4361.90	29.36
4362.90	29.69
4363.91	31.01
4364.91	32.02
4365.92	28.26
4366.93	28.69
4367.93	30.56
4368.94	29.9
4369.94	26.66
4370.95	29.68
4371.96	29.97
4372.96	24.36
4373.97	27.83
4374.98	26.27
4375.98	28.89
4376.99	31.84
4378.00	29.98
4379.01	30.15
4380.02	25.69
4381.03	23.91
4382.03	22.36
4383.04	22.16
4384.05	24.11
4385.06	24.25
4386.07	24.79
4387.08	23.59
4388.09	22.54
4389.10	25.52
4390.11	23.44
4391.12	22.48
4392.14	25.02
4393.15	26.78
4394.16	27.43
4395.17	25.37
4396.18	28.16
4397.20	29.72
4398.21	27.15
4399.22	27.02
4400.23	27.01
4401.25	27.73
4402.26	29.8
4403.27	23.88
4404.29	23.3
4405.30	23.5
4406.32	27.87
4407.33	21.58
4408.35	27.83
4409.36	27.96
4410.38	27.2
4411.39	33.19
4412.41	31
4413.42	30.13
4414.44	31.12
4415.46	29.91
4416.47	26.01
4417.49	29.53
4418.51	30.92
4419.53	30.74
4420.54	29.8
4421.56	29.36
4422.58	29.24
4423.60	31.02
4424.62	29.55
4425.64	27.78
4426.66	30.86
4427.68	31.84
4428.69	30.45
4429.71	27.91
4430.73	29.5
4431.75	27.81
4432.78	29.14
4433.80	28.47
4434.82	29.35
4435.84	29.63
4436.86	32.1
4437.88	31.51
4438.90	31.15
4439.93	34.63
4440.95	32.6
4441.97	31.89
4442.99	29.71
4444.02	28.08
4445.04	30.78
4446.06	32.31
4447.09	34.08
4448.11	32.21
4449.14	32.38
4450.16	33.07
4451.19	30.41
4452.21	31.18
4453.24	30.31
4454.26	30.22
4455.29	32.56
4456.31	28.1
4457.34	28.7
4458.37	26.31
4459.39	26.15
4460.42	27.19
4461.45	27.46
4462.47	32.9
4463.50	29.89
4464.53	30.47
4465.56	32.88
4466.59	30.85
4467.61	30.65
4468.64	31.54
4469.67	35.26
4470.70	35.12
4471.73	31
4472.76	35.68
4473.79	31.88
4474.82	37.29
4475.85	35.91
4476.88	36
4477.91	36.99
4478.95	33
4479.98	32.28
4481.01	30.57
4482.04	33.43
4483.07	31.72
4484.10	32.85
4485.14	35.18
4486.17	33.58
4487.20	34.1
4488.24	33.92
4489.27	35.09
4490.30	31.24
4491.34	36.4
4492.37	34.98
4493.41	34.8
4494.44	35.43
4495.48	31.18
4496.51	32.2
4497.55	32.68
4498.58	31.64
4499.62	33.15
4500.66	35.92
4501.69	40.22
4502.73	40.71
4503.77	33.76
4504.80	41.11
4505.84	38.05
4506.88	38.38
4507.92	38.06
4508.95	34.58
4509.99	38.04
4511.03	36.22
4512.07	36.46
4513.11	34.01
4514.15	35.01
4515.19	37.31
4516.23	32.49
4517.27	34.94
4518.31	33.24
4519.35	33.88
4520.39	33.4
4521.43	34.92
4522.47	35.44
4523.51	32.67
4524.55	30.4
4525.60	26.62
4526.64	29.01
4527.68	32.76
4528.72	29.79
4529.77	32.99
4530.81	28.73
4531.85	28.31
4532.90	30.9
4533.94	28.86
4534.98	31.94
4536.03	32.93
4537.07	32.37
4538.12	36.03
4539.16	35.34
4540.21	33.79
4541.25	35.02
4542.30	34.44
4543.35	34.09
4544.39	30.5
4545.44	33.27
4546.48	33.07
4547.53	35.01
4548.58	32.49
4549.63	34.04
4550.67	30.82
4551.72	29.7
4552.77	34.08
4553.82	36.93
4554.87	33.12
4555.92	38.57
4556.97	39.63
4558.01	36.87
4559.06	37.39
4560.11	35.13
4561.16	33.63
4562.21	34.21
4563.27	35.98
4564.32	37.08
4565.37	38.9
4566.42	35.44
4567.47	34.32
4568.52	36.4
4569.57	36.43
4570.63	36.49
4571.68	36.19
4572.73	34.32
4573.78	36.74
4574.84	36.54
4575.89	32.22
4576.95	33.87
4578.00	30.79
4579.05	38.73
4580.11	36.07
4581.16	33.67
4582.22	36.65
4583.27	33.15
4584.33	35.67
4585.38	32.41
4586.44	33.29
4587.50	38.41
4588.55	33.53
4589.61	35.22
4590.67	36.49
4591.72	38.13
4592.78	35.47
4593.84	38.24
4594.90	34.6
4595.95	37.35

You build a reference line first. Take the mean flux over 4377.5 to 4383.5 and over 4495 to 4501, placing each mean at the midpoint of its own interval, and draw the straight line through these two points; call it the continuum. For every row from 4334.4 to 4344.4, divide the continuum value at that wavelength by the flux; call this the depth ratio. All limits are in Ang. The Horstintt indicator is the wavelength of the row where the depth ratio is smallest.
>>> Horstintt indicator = 4337.86 Ang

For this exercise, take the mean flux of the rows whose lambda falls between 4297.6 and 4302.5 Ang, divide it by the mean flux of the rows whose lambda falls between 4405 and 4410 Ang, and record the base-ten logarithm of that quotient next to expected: -0.15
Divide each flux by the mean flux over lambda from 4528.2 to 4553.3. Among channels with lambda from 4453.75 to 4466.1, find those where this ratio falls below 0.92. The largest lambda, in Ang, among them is 4461.45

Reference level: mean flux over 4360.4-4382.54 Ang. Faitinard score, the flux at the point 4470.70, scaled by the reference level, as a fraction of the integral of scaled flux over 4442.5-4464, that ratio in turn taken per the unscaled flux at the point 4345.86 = 0.002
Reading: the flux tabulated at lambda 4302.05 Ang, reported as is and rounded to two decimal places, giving 17.83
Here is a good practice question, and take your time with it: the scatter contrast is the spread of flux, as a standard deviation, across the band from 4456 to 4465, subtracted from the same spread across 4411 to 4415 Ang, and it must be -0.9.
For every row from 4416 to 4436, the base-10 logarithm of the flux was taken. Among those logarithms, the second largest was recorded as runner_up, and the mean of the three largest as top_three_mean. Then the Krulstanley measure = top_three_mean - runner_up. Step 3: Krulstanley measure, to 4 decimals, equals 0.0033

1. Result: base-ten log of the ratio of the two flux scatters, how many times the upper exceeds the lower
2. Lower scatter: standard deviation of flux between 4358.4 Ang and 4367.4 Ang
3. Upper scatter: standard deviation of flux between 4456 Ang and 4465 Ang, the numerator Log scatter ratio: 0.18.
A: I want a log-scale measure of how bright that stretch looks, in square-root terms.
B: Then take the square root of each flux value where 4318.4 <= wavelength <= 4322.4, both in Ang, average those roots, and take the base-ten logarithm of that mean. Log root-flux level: 0.71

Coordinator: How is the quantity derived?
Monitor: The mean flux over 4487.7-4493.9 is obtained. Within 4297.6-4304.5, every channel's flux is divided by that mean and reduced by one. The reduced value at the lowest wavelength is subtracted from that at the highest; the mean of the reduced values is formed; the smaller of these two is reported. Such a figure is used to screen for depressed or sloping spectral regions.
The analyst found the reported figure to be -0.49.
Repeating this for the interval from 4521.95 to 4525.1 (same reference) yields -0.15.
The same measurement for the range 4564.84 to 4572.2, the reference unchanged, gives -0.08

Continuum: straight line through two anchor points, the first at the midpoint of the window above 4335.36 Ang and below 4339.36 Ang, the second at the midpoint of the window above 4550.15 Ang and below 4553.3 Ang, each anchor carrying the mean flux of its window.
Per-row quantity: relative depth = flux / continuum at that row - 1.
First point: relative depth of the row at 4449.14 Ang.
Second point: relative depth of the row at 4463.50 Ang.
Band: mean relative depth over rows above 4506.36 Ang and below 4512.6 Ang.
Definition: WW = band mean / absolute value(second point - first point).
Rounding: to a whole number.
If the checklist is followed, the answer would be 2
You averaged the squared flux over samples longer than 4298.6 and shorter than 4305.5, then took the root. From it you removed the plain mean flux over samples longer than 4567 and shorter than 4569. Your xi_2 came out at -19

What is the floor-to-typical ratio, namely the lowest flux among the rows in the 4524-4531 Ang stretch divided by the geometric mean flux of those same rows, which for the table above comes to 0.89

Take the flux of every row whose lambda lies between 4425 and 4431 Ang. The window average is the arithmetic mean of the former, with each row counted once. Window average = 30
